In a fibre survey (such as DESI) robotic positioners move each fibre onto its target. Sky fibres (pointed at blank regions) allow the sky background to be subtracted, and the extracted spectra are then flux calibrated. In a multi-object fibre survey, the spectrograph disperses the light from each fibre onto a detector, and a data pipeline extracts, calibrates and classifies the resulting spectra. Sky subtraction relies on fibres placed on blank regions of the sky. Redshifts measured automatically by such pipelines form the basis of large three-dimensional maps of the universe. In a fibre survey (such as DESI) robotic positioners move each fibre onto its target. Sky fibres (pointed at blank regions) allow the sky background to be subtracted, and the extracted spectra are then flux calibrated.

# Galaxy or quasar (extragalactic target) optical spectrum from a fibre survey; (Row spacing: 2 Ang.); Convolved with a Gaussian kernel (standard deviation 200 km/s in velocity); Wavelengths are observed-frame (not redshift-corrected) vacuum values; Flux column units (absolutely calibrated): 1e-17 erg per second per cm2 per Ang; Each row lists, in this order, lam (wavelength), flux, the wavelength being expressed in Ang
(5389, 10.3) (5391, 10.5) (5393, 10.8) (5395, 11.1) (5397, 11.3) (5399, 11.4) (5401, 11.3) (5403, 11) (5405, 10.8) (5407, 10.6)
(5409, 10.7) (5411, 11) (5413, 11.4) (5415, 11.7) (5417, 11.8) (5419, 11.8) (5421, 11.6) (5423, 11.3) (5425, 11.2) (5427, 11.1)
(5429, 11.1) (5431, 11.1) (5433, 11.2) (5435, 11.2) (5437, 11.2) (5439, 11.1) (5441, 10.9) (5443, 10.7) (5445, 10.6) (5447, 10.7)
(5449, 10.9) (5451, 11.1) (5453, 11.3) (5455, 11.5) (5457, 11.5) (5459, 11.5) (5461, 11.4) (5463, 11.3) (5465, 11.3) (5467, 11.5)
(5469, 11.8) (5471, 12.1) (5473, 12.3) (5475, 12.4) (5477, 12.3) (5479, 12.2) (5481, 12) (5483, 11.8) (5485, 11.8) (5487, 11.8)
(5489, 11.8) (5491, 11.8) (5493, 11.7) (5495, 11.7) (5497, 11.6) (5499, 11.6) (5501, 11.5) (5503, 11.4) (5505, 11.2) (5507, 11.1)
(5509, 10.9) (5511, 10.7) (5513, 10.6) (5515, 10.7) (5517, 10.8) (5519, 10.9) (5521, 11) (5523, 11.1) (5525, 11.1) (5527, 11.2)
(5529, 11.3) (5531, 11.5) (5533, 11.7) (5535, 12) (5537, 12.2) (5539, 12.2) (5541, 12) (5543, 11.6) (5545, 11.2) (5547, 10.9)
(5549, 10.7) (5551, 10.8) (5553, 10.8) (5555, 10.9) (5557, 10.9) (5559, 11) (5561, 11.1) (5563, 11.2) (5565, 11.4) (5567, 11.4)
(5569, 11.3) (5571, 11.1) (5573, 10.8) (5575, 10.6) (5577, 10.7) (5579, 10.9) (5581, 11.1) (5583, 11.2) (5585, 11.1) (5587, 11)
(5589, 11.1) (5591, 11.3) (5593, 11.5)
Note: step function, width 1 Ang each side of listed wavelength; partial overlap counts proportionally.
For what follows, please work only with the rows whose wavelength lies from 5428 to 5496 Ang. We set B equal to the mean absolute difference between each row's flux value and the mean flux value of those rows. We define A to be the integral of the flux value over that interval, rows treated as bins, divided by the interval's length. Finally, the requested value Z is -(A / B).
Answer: -29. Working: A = 11.49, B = 0.39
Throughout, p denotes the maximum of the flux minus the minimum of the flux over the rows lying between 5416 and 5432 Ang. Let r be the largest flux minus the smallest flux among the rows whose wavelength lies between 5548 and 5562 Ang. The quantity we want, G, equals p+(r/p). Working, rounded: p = 0.70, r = 0.40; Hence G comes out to 1.3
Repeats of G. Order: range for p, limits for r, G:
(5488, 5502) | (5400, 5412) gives 2.6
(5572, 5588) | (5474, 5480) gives 0.9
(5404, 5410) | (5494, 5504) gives 1.7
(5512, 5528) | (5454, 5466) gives 0.9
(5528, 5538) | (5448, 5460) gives 1.6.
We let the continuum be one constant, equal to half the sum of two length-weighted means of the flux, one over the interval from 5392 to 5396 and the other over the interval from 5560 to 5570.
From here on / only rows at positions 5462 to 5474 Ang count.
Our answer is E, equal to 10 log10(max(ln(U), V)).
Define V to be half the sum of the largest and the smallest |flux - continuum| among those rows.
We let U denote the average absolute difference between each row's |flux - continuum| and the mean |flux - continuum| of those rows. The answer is -1.6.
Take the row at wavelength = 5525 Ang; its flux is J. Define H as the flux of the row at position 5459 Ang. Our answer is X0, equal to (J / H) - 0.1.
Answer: 0.87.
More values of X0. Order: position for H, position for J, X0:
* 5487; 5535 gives 0.92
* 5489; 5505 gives 0.85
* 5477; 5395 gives 0.80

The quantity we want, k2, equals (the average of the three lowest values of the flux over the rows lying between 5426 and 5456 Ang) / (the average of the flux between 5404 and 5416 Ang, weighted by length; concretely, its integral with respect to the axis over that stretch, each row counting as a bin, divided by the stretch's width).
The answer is 0.97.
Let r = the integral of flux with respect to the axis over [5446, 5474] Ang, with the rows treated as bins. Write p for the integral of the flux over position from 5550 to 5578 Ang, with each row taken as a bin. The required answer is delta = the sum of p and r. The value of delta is 628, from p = 308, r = 320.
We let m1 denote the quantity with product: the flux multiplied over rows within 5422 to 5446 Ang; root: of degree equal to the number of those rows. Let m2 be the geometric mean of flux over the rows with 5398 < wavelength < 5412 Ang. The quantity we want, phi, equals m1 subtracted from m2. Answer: -0.1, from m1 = 11.1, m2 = 11.0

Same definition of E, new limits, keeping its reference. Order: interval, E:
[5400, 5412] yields -5.0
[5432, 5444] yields -6.7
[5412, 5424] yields -3.6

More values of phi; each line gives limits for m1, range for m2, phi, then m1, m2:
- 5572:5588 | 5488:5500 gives 0.8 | 10.9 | 11.7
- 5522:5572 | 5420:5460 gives -0.2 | 11.3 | 11.1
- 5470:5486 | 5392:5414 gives -1.1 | 12.1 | 11.0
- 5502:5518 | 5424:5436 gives 0.2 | 10.9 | 11.1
